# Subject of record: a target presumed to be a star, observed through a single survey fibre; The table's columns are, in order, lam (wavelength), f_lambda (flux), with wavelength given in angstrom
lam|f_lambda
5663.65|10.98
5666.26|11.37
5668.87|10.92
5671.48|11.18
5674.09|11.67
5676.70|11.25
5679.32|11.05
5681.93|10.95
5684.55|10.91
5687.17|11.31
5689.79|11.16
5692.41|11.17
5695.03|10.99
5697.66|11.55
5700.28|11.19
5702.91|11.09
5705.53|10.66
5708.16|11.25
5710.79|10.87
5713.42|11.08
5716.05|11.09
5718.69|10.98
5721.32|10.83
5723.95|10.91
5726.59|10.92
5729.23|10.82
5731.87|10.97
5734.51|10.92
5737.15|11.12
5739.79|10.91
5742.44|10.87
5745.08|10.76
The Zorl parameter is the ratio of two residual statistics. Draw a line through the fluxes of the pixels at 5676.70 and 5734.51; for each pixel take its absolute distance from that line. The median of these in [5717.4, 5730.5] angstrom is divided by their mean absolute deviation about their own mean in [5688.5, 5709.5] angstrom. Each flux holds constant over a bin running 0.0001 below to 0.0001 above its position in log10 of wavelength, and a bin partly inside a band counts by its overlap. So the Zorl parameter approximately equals 0.52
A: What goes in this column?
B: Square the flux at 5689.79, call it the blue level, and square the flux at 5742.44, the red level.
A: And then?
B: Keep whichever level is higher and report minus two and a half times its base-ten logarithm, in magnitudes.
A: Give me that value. -5.24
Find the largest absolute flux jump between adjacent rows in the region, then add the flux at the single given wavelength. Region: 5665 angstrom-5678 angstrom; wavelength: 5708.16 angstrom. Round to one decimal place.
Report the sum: 11.7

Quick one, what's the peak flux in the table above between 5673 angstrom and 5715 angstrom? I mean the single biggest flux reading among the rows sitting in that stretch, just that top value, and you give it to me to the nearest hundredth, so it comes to 11.67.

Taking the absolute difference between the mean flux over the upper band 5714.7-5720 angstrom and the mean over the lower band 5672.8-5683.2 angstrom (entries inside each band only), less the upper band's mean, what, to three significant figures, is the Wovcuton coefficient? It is -10.8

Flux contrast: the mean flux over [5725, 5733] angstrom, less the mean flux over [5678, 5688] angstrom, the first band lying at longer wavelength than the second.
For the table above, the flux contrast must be -0.15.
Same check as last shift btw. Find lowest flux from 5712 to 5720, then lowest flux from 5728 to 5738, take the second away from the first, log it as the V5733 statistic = 0.16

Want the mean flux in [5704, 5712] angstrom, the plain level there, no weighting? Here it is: 10.9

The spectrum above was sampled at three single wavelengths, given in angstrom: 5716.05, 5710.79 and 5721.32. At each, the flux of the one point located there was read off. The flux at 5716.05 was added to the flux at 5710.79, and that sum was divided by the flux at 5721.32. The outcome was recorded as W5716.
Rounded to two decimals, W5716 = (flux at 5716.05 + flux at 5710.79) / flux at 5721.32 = 2.03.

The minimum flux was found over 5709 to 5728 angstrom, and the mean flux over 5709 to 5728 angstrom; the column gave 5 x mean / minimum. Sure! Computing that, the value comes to 5.06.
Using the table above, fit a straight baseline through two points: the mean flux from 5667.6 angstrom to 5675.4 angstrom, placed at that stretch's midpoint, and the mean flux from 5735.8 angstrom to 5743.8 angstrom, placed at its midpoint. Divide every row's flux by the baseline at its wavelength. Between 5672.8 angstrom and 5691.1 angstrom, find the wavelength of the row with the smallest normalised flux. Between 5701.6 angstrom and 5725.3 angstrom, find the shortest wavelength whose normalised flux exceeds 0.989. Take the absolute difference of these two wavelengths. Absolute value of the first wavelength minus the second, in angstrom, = 18.4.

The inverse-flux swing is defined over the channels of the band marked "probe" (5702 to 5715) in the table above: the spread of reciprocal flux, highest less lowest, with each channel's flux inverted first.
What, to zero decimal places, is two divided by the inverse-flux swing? 407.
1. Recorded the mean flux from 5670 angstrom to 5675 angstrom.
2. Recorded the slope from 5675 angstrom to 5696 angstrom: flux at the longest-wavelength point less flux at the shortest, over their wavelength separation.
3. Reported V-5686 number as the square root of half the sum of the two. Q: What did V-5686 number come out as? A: 2.39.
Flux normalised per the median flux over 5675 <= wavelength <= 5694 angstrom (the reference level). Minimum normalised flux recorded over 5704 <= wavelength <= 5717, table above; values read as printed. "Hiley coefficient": 0.955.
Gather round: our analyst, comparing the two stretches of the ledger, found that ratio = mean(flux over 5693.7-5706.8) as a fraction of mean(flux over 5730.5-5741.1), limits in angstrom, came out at 1.01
